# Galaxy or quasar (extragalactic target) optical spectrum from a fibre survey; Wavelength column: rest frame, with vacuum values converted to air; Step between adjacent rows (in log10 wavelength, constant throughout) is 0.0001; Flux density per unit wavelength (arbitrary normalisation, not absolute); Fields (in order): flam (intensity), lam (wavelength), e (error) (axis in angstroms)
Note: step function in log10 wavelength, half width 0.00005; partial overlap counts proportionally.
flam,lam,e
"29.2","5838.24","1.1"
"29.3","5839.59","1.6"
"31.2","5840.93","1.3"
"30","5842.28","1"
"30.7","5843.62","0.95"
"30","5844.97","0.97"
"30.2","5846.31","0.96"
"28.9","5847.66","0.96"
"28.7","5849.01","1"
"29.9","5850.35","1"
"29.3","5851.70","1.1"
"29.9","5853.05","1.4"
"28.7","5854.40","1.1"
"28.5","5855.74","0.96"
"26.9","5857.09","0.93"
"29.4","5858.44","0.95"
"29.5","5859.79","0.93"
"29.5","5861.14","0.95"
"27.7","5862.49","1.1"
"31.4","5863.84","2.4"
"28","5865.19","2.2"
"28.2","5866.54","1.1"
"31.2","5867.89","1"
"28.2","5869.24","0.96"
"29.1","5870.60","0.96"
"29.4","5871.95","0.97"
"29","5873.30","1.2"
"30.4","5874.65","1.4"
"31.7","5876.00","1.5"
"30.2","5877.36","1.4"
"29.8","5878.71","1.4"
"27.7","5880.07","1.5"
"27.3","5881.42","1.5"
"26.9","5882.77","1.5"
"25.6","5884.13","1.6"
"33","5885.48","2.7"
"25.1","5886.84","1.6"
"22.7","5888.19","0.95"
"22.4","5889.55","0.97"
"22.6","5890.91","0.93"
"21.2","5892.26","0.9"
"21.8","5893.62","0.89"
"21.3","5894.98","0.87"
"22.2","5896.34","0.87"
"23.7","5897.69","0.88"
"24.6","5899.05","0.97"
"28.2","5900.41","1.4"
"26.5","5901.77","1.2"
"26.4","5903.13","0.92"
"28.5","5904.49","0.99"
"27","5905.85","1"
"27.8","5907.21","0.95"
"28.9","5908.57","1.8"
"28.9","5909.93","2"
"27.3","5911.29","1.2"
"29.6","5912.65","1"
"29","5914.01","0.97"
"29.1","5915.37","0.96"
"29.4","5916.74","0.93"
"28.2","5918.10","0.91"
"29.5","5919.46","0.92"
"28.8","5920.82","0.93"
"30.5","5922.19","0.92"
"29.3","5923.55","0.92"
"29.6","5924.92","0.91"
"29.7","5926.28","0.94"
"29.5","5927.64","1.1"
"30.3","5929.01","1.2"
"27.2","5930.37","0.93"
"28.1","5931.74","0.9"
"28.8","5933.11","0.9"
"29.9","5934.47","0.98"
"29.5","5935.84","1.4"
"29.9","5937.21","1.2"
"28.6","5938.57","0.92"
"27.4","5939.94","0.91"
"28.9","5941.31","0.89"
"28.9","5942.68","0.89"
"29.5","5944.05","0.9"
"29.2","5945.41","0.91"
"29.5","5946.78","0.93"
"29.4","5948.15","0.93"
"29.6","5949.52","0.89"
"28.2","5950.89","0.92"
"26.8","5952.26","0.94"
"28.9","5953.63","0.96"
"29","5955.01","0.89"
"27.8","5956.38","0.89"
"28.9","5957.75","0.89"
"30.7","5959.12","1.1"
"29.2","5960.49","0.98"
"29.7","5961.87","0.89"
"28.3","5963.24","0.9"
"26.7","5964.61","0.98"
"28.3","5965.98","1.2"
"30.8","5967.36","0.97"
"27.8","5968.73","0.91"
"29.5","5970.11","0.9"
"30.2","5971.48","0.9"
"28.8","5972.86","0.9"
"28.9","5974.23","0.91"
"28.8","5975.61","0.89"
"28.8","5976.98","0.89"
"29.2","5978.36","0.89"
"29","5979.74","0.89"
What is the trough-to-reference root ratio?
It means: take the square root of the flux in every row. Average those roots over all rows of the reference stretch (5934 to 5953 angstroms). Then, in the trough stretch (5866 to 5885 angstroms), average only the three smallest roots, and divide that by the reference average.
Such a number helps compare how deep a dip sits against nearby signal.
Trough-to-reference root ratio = 0.959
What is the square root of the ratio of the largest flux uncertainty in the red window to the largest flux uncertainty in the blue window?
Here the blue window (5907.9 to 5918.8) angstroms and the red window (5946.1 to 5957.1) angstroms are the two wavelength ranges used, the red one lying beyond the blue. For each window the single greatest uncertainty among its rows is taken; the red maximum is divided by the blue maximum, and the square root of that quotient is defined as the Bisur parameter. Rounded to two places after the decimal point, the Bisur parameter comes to 0.69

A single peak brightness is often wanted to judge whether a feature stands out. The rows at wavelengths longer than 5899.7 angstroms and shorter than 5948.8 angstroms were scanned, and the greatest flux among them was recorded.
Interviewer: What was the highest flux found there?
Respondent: 30.5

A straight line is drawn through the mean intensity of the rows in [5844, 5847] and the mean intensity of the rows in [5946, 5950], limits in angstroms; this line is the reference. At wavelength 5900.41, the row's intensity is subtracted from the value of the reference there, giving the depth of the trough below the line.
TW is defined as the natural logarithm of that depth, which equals 0.5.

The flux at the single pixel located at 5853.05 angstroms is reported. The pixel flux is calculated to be 29.9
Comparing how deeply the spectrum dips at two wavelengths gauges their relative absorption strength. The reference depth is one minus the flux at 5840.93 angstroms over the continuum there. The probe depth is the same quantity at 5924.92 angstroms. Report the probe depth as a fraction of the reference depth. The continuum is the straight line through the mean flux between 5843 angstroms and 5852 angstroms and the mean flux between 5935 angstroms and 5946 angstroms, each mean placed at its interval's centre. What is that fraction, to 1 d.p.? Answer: 0.3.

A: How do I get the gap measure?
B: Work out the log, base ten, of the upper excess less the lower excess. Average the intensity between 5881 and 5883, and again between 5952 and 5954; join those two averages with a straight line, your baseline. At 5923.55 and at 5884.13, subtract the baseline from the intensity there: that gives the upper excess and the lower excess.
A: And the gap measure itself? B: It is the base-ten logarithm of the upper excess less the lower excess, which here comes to 0.52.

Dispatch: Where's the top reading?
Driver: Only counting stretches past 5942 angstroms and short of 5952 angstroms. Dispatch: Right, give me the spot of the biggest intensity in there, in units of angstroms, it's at 5949.52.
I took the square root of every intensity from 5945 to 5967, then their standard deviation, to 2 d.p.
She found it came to 0.10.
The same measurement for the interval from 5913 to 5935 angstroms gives 0.08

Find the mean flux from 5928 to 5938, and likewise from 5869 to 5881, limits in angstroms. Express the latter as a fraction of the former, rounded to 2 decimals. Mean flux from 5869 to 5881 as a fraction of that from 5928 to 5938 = 1.01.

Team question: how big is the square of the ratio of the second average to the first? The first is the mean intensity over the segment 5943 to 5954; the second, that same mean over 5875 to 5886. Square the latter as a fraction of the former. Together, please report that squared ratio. 1.01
